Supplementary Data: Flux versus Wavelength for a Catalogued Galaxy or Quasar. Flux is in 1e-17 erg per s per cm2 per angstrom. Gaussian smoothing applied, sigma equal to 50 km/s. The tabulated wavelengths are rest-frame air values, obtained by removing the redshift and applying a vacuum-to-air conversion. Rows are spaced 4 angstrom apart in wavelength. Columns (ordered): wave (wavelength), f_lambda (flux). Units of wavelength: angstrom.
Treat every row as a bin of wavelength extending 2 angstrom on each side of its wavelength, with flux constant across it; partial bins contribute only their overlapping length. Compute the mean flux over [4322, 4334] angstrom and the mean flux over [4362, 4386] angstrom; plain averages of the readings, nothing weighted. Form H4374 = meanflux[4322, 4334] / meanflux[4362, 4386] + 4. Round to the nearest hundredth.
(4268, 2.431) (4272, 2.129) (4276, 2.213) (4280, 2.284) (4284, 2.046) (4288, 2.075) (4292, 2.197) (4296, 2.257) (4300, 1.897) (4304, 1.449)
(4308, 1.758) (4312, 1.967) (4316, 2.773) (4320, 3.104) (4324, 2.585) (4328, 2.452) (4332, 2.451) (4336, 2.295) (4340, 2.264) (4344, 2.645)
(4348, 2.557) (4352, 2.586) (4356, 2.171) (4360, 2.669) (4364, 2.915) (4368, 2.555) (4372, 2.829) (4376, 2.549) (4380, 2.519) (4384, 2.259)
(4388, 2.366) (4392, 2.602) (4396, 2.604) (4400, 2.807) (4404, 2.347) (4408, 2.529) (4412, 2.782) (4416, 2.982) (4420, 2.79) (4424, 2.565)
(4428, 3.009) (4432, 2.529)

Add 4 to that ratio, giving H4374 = 4.96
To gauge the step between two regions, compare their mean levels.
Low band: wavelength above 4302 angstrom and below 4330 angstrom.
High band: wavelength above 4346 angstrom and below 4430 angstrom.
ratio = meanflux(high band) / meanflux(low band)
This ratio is 1.14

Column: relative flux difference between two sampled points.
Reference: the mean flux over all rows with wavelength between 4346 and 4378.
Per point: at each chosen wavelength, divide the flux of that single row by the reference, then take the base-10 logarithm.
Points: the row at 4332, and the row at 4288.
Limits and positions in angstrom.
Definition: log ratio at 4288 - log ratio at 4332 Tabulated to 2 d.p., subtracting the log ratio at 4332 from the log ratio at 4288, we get -0.07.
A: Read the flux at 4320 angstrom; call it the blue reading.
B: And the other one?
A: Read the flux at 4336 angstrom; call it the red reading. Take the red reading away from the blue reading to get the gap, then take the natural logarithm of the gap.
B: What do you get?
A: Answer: -0.2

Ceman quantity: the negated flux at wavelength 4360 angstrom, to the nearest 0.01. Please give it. -2.67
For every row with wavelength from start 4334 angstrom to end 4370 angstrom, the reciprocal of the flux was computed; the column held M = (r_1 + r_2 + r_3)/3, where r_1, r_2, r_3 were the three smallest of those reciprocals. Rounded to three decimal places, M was 0.365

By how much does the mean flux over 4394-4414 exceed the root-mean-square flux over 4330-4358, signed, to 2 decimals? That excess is 0.18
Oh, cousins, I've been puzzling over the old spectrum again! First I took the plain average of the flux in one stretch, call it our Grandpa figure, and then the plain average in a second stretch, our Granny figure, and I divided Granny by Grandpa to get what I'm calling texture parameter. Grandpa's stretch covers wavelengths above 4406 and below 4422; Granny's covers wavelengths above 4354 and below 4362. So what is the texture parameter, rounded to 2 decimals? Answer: 0.87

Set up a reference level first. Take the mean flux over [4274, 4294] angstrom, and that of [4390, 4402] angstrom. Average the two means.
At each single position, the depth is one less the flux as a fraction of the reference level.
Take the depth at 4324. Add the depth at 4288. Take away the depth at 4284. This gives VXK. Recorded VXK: -0.08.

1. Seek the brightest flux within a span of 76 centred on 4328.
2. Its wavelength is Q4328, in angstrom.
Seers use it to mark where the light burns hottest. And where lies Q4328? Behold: 4320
